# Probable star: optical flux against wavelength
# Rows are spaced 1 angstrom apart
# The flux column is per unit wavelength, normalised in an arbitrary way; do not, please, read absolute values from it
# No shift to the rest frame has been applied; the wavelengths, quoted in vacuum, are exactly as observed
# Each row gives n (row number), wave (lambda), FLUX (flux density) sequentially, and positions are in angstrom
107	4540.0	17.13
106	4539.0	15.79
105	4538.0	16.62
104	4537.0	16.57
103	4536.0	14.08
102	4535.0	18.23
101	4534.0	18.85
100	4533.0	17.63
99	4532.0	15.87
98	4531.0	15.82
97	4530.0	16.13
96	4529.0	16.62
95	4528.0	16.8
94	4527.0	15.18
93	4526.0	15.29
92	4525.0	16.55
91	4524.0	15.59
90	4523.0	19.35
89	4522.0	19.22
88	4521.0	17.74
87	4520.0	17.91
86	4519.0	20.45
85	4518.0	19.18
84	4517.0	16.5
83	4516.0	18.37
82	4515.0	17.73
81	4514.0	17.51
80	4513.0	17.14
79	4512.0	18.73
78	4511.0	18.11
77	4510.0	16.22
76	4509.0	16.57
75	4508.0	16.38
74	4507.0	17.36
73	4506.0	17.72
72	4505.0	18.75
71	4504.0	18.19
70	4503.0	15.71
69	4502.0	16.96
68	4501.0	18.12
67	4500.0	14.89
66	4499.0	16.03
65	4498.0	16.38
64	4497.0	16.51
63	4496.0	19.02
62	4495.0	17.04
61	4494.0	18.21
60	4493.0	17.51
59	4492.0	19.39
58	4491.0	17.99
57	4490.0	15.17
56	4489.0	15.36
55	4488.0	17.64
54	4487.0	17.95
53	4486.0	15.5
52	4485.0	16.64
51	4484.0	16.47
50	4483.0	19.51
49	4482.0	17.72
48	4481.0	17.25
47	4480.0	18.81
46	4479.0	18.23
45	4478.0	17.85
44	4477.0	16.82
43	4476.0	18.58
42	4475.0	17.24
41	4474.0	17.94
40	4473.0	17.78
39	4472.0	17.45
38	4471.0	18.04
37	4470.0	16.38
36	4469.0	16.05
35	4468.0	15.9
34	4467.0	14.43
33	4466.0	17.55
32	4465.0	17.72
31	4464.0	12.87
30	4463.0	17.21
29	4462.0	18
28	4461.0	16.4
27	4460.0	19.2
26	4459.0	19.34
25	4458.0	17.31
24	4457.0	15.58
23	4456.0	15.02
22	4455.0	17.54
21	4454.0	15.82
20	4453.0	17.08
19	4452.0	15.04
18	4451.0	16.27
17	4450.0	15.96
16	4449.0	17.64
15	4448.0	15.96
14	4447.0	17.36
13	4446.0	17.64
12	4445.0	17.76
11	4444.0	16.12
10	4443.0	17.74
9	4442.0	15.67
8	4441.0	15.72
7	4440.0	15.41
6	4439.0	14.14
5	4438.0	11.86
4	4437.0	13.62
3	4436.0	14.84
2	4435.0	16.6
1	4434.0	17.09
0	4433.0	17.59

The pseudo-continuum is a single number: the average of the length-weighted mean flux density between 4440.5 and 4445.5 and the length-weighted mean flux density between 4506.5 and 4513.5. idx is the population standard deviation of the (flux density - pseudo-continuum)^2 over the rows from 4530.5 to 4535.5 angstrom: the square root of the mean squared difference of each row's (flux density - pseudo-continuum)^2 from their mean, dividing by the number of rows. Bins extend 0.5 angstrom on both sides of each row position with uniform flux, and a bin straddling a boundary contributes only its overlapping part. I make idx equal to 1.1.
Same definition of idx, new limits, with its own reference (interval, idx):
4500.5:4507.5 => 1.1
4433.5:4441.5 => 8.0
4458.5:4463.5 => 2.5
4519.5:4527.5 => 2.0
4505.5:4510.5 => 0.2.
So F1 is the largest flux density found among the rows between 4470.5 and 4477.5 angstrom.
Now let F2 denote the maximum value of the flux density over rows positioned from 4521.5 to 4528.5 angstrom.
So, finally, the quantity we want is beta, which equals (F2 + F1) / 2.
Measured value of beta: 19.0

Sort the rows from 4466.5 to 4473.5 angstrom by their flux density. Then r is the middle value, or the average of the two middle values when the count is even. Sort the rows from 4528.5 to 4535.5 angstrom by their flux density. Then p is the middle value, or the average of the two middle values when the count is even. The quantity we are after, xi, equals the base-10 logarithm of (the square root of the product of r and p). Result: 1.22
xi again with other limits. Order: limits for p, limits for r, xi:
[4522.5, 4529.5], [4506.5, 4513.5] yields 1.23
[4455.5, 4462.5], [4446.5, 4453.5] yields 1.22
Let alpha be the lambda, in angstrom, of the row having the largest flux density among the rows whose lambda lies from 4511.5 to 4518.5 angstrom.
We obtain 4518.0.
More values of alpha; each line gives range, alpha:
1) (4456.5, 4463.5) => 4459.0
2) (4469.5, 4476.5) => 4476.0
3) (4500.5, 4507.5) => 4505.0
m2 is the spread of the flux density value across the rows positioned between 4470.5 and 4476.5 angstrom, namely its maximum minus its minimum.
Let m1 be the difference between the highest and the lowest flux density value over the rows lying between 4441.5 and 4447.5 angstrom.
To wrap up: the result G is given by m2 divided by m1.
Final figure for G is 0.6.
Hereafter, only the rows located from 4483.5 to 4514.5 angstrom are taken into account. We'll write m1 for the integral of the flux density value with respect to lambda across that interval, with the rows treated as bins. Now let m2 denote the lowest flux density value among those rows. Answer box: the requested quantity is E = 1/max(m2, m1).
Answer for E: 0.002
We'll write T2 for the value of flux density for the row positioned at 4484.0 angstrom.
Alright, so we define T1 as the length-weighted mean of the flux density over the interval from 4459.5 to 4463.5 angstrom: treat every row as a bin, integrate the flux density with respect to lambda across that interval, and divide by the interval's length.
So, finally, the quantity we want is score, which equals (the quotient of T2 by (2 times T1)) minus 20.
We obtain -19.53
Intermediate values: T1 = 17.7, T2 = 16.47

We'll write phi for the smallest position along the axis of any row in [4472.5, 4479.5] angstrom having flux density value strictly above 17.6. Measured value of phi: 4473.0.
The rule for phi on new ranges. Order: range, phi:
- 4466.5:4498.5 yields 4471.0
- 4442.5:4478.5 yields 4443.0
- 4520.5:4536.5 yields 4521.0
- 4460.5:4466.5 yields 4462.0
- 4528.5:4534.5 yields 4533.0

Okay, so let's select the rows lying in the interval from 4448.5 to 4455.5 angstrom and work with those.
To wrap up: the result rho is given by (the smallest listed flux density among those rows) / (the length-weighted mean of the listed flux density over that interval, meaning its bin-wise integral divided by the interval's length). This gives 0.91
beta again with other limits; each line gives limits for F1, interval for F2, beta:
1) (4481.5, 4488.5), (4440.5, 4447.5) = 18.6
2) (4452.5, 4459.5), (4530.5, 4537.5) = 19.1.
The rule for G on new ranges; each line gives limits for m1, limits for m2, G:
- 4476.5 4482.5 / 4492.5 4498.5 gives 1.3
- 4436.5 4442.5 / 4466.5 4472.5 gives 0.9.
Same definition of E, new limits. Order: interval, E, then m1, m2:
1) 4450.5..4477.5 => 0.002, 455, 12.87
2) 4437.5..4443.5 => 0.011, 91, 11.86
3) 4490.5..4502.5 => 0.005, 208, 14.89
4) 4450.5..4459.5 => 0.007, 149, 15.02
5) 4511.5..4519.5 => 0.007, 146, 16.5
